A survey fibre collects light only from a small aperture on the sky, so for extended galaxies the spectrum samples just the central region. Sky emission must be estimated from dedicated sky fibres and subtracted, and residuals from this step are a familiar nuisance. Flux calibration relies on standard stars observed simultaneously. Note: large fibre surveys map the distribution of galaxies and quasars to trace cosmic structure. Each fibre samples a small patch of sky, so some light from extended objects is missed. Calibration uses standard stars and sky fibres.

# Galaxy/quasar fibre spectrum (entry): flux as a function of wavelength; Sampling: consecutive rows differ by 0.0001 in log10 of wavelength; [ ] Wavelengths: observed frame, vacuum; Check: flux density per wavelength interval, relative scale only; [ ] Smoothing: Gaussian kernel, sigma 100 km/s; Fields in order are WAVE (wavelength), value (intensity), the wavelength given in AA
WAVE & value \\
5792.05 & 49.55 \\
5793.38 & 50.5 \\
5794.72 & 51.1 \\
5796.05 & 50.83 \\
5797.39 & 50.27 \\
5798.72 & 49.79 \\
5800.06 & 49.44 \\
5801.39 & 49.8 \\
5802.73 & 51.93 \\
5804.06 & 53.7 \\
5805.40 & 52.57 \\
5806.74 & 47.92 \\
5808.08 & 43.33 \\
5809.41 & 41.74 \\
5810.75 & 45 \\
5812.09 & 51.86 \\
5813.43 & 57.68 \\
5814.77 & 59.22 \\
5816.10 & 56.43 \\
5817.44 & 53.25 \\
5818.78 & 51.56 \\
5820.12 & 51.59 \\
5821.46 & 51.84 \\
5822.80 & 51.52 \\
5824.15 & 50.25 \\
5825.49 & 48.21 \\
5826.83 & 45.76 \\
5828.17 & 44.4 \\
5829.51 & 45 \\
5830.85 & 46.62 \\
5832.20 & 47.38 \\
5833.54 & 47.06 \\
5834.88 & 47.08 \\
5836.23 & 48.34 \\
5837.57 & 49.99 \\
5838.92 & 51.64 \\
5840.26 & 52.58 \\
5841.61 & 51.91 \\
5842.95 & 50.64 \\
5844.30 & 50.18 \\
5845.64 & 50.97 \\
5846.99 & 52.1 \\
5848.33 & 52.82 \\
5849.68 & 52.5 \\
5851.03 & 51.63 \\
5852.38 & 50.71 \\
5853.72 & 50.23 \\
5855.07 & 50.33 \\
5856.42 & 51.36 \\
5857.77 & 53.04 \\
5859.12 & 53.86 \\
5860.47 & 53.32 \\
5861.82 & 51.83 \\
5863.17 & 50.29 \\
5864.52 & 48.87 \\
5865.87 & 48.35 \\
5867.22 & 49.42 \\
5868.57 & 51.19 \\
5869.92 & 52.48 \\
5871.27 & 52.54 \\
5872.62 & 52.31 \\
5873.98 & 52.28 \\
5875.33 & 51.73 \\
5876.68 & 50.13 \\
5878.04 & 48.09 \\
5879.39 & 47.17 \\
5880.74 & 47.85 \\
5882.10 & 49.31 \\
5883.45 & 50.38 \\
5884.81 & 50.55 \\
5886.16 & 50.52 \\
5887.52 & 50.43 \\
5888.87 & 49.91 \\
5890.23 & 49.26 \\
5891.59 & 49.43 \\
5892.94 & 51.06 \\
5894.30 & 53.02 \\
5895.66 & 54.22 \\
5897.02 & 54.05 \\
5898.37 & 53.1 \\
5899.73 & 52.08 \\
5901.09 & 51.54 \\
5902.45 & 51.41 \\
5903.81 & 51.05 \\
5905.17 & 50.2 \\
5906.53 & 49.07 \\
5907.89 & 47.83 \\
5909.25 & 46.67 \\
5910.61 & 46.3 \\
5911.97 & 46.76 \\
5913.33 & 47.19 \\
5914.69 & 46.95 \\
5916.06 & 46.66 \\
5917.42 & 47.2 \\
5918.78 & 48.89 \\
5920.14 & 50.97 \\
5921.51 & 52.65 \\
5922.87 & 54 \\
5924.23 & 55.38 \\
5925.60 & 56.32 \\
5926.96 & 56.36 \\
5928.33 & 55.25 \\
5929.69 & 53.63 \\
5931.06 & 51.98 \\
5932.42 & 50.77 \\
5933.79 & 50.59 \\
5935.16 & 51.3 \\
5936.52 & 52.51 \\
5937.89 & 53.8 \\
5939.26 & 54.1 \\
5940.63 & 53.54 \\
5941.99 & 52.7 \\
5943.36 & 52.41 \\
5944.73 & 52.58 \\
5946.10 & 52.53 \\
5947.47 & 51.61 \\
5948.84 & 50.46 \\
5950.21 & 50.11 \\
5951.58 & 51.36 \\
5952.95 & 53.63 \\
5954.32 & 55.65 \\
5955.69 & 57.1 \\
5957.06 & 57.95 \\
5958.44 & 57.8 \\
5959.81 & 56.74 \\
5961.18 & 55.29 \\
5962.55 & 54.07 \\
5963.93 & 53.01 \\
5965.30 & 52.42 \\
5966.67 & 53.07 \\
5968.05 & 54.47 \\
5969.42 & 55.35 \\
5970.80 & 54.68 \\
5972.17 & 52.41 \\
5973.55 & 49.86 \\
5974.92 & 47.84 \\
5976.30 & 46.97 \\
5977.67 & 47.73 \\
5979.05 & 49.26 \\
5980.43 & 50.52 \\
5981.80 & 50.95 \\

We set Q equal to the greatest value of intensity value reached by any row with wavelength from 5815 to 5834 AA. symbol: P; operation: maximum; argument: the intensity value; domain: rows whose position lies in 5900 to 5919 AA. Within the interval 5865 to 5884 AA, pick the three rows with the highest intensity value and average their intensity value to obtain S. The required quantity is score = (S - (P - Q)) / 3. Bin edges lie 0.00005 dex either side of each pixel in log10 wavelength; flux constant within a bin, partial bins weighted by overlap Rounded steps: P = 51.54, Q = 56.43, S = 52.4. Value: 19.1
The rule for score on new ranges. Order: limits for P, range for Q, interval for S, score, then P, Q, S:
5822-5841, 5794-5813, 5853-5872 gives 18.2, 52.58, 53.7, 53.4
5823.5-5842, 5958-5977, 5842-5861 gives 19.5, 52.58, 57.8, 53.4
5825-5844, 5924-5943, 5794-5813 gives 18.8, 52.58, 56.36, 52.7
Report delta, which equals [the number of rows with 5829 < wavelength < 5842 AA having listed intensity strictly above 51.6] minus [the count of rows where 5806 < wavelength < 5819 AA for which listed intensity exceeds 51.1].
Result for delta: -3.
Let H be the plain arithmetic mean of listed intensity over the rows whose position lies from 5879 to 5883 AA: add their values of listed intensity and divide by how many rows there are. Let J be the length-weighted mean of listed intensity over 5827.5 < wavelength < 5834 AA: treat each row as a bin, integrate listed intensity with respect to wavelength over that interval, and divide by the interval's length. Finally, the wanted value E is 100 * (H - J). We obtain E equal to 204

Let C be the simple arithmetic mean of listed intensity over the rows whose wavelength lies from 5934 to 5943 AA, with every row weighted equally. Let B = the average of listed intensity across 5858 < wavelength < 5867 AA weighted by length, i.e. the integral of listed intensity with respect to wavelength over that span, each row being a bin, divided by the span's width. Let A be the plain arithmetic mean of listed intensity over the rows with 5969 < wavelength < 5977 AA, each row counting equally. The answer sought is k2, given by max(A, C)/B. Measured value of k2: 1.04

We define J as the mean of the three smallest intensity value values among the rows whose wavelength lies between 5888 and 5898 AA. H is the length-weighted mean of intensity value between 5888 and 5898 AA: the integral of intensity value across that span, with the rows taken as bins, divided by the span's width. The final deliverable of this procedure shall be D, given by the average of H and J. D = 50.6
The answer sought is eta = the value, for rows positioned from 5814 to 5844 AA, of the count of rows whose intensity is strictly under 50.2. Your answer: 10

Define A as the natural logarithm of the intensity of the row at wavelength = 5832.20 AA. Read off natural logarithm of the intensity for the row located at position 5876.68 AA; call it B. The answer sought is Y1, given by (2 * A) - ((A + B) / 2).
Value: 3.83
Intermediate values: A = 3.86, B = 3.91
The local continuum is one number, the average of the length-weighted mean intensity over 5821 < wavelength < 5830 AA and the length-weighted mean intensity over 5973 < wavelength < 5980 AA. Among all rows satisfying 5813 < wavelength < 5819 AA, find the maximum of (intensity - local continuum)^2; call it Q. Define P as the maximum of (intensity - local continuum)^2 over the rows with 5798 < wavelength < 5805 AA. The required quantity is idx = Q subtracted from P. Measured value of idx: -91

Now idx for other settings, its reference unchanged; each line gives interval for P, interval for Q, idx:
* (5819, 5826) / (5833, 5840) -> 1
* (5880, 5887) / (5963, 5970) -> -45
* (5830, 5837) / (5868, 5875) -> -16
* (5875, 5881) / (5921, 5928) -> -54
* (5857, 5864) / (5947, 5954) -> 3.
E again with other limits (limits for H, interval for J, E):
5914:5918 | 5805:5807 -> -339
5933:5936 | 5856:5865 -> -91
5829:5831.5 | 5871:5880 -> -472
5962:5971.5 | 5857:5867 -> 260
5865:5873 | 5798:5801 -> 130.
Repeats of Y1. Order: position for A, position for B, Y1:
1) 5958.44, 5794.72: 4.12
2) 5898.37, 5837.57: 4.00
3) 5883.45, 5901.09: 3.91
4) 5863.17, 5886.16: 3.92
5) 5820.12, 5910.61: 4.00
